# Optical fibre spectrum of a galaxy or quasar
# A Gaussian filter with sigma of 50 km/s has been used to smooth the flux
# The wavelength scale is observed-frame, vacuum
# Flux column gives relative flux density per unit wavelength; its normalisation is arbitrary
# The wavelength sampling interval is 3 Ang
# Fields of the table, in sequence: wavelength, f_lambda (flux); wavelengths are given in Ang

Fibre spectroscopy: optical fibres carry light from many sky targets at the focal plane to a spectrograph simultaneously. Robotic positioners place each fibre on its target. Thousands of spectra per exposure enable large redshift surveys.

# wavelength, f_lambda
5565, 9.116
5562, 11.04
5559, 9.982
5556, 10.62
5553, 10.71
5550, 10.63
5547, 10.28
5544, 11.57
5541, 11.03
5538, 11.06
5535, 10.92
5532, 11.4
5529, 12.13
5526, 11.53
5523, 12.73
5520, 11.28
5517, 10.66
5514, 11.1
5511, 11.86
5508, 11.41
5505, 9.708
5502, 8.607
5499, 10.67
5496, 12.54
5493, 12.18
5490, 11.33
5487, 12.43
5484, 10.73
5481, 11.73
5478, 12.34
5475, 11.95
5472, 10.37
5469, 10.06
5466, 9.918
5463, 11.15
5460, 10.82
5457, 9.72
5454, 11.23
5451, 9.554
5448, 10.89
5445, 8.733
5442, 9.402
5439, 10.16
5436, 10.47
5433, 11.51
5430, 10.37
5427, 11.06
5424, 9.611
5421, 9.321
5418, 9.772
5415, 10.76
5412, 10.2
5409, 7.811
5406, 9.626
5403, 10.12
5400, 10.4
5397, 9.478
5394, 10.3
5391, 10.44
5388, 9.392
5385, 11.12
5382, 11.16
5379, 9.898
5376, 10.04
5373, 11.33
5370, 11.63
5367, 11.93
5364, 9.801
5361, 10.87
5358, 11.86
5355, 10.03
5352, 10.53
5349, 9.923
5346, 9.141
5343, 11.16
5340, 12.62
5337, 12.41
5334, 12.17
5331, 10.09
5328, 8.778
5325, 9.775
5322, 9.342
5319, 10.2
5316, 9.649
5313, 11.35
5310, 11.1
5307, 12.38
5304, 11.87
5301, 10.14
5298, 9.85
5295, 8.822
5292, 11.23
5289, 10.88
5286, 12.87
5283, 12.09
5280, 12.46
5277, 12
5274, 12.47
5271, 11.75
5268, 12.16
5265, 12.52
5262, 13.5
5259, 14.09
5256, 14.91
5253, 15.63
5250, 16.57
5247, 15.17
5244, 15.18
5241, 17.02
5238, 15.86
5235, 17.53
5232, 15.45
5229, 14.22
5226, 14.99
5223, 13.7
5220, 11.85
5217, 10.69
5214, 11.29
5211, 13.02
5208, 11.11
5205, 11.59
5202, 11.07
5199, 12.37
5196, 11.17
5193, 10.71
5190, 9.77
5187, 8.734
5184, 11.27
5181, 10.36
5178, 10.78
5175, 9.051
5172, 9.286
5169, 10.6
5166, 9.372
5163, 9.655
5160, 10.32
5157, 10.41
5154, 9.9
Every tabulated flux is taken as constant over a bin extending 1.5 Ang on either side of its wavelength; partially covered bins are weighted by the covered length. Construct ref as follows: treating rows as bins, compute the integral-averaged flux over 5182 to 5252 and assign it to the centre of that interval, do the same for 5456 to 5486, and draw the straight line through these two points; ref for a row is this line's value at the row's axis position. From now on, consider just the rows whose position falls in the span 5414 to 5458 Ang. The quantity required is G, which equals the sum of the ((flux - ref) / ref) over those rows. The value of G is -1.4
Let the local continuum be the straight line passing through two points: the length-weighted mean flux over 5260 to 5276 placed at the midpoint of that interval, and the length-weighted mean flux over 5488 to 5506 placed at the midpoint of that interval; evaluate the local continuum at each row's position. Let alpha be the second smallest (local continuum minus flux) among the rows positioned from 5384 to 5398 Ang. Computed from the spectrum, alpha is 1.2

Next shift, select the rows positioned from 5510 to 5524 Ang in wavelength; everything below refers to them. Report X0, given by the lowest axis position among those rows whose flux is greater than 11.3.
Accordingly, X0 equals 5511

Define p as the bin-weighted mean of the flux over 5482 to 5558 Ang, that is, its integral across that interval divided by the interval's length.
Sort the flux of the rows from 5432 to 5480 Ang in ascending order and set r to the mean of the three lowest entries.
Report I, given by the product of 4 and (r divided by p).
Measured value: 3.3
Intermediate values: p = 11.2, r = 9.2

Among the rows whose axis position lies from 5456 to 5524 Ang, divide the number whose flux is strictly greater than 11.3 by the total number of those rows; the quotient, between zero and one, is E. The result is 0.43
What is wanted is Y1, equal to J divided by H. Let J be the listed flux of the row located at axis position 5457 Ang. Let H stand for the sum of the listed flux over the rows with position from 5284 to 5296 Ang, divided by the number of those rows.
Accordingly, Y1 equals 0.89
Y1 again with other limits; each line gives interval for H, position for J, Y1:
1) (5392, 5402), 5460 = 1.08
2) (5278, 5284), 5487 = 1.01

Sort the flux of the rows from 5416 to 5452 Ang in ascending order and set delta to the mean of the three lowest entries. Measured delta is 9.2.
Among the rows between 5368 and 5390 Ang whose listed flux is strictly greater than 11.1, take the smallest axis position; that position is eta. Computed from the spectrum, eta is 5370 Ang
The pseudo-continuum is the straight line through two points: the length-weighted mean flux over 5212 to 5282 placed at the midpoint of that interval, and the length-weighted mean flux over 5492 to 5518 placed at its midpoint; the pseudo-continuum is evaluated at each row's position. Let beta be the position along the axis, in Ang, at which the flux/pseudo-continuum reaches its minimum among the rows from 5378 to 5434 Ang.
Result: 5409 Ang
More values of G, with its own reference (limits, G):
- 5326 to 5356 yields -1.1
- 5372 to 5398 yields -1.0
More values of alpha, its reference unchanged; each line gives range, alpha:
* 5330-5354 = -0.4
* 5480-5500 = -1.4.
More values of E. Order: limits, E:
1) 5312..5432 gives 0.20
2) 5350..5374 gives 0.50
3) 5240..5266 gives 1.00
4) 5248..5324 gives 0.64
